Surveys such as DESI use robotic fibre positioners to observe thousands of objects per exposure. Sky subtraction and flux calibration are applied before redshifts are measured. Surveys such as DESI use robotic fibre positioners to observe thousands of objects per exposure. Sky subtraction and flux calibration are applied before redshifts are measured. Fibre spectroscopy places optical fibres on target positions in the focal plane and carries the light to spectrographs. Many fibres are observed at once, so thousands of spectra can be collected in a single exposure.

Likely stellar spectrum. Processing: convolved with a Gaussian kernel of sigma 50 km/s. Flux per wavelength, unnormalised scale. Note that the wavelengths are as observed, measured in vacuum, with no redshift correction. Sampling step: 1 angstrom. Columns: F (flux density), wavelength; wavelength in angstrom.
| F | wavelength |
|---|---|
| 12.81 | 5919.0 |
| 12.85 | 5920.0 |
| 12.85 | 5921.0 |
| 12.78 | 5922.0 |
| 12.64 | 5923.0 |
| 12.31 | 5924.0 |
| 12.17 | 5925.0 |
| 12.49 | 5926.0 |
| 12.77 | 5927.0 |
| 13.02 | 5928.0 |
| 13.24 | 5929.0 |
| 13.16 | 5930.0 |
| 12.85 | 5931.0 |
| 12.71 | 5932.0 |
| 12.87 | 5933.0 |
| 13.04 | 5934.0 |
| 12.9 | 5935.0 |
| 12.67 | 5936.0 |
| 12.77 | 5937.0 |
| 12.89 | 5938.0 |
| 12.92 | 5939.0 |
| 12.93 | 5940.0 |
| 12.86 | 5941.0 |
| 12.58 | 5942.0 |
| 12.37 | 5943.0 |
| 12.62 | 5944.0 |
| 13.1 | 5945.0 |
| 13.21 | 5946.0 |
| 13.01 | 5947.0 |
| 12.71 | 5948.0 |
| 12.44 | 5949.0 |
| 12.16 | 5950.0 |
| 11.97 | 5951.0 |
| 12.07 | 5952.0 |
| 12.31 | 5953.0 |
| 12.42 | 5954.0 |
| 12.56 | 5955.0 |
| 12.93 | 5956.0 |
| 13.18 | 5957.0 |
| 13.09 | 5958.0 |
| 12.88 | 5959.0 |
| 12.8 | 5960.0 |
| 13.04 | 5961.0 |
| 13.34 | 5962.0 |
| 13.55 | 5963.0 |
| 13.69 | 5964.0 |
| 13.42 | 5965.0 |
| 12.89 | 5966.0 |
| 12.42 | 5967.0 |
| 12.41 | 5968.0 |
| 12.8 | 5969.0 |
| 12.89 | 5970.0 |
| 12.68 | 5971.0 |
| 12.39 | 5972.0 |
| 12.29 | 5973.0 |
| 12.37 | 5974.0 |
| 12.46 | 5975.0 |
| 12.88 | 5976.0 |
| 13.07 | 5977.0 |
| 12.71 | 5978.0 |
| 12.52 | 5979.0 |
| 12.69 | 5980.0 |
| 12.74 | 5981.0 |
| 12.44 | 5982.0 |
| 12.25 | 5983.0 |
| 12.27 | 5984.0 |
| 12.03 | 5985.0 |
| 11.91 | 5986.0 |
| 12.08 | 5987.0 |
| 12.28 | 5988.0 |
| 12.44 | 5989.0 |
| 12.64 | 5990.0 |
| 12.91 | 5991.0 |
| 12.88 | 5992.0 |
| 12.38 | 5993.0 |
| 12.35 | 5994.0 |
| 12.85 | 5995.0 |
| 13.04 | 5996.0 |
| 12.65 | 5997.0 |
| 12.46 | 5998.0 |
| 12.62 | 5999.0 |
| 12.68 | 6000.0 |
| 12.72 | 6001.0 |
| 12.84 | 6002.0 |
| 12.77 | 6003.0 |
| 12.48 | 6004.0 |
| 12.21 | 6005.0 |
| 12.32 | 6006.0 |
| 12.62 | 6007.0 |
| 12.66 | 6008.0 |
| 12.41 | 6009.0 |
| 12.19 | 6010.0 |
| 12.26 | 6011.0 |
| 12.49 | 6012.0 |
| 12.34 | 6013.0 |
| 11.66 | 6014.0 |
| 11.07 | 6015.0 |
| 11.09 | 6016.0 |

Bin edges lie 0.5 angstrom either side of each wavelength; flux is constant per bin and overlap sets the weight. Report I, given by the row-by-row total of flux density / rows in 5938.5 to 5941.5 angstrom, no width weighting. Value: 39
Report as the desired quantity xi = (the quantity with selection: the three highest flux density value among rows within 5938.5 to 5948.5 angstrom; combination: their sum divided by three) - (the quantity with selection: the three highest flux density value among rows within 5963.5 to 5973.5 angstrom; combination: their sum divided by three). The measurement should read -0.23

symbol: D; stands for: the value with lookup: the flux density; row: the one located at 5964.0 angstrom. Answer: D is 13.69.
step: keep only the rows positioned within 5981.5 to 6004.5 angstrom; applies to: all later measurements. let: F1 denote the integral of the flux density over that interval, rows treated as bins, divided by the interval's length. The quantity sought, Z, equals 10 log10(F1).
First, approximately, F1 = 12.5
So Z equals 11.0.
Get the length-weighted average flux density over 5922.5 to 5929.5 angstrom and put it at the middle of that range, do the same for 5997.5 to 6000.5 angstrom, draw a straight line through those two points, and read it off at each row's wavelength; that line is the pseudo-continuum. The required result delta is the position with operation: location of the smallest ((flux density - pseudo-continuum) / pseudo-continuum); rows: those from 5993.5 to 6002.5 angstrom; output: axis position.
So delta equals 5994.0 angstrom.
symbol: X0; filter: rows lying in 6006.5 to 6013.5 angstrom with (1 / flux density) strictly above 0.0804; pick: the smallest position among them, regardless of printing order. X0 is 6009.0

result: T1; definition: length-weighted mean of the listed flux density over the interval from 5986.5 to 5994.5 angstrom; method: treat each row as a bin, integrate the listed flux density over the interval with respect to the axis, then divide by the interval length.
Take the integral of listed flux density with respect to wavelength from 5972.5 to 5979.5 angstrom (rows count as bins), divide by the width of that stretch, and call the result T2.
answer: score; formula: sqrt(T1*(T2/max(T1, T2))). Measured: 3.53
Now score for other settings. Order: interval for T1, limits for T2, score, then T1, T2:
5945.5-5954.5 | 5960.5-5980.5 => 3.53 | 12.5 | 12.8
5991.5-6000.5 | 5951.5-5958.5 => 3.56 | 12.7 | 12.7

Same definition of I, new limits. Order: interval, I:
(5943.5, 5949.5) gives 77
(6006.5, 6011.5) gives 62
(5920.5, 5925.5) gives 63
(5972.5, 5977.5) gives 63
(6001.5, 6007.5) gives 75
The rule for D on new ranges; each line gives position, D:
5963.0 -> 13.55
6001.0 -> 12.72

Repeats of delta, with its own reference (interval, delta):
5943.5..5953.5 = 5951.0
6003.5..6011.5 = 6010.0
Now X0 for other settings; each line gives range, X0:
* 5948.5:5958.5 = 5950.0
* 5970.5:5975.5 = 5972.0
